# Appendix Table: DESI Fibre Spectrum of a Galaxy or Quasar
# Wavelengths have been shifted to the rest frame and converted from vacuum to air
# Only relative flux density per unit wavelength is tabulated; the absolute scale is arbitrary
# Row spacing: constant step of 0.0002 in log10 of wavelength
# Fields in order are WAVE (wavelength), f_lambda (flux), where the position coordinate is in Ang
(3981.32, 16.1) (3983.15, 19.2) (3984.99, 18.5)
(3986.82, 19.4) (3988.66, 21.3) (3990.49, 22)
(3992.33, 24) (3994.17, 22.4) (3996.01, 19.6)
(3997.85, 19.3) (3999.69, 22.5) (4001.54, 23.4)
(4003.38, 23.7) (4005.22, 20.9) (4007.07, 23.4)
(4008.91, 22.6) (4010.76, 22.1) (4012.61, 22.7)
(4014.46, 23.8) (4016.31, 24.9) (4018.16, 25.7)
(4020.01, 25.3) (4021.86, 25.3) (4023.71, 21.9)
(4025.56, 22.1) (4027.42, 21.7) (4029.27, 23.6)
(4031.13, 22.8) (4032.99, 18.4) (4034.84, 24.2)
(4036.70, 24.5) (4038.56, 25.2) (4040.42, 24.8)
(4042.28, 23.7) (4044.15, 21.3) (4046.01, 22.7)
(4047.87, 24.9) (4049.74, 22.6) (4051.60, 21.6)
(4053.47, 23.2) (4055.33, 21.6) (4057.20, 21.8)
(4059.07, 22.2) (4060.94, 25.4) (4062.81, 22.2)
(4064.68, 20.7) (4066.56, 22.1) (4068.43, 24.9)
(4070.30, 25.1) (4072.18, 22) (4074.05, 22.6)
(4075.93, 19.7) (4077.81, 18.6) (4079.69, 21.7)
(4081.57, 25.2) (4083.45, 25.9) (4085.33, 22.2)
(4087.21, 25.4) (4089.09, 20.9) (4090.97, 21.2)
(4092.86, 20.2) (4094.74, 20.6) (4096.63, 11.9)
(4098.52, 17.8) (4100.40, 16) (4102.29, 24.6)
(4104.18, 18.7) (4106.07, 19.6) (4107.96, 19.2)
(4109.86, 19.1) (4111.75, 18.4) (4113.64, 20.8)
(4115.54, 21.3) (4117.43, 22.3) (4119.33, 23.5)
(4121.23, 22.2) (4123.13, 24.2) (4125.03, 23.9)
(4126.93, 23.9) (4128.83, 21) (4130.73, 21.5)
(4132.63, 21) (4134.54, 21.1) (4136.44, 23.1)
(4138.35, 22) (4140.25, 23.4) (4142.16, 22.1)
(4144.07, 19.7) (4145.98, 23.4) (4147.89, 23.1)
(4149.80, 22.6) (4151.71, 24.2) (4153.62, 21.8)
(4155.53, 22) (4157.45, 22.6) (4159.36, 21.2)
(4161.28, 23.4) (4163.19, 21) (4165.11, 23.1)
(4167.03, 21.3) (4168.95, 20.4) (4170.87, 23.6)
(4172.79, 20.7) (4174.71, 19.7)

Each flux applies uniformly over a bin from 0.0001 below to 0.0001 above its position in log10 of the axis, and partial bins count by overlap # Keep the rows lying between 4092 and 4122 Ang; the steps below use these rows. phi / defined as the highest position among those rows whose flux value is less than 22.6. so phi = 4121.23 Ang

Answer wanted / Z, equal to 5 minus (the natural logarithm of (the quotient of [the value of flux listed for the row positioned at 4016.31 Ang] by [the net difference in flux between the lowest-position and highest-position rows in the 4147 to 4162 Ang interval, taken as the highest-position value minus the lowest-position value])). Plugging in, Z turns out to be 0.6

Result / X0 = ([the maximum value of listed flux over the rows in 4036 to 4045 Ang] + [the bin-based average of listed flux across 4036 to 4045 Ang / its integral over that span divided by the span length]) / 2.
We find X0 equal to 24.5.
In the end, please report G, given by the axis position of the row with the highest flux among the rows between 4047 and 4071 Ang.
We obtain 4060.94 Ang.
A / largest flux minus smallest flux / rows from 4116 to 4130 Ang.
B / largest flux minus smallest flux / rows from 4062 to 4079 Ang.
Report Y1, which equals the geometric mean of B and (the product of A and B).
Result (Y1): 12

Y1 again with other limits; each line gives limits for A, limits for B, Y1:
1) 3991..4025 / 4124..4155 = 11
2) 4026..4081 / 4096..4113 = 34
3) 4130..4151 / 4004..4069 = 14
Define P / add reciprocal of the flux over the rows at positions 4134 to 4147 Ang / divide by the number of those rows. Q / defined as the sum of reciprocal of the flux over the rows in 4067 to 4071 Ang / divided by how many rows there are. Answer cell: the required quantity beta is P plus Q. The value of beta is 0.0854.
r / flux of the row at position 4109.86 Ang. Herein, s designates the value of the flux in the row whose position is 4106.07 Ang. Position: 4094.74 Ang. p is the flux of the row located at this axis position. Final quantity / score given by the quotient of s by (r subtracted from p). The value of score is 13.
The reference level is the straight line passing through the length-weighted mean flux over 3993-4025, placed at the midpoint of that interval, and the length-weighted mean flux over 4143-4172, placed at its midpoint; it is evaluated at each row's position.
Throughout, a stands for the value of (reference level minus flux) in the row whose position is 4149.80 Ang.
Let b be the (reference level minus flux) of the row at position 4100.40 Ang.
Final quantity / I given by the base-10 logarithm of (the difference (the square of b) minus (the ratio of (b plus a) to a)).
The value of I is 1.8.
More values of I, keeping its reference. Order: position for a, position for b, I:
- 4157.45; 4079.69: 0.3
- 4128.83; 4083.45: 1.1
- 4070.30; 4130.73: -1.3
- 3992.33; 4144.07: 0.9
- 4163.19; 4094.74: 0.0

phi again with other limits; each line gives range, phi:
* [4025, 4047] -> 4044.15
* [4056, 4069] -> 4066.56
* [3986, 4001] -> 3999.69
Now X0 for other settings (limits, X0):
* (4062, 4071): 24.0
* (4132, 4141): 22.8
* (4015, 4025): 25.1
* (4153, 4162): 22.8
